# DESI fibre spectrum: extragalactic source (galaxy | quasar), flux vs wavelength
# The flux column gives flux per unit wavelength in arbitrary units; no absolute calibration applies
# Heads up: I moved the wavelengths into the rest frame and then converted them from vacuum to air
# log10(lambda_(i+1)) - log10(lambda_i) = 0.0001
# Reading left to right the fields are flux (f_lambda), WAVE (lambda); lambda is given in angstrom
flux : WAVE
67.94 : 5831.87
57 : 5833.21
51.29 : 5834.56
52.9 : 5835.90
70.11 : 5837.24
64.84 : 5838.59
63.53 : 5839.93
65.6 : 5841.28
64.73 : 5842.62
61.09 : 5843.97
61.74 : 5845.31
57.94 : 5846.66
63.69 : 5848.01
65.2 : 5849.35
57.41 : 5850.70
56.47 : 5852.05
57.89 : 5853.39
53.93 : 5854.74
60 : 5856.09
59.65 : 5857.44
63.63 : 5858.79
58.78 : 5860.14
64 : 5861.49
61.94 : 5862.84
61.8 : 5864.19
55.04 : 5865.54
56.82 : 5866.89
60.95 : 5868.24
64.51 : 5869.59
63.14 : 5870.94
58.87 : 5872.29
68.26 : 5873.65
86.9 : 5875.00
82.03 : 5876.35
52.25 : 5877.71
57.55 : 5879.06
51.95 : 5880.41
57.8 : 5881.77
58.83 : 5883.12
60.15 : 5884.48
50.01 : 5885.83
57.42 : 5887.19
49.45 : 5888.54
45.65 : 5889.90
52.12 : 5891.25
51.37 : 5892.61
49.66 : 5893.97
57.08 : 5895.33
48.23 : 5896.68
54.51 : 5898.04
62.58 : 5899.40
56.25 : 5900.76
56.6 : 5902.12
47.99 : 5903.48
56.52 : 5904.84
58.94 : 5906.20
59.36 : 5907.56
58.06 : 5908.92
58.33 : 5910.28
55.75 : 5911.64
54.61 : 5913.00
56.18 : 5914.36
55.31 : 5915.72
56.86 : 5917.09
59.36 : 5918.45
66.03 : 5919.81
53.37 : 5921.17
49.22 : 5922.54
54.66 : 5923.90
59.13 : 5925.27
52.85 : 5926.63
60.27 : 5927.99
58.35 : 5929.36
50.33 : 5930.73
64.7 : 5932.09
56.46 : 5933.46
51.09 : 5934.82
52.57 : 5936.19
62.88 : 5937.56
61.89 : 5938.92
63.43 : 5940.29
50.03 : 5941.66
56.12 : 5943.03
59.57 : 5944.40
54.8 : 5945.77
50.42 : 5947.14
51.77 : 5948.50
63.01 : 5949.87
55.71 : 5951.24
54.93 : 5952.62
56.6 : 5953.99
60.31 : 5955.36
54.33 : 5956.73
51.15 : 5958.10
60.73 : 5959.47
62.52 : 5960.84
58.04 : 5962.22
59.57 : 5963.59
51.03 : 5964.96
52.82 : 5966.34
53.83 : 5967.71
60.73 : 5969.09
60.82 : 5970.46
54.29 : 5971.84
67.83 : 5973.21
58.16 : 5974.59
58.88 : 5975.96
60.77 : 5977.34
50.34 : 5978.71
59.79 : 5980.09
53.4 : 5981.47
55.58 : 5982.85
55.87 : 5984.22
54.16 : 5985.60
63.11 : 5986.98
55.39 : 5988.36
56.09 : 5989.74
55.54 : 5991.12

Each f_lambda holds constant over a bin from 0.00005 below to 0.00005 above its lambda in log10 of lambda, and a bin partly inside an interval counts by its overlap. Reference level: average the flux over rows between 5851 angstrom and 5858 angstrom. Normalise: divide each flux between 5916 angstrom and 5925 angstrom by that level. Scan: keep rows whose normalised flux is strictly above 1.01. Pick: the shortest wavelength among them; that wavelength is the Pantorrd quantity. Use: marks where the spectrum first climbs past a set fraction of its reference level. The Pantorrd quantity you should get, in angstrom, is 5918.45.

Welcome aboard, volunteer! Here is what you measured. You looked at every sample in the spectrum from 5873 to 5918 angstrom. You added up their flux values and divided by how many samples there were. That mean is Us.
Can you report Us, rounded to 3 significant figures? 57.1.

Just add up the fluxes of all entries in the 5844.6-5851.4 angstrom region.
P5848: 306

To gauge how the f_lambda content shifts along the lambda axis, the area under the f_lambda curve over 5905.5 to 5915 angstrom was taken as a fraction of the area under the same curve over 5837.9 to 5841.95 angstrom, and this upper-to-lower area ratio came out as 2.1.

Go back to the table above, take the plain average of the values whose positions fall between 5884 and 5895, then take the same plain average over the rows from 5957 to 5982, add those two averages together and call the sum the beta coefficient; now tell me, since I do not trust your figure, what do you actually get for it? 109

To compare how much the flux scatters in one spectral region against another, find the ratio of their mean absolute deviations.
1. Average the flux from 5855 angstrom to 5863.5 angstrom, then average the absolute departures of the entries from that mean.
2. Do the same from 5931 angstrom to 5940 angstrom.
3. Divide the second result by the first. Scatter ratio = 2.6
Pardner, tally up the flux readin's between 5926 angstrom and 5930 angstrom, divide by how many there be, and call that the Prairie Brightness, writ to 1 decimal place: 57.2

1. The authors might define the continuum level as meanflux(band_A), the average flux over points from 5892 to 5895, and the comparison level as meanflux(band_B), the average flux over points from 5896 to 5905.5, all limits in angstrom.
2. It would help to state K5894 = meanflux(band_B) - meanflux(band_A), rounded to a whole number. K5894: 4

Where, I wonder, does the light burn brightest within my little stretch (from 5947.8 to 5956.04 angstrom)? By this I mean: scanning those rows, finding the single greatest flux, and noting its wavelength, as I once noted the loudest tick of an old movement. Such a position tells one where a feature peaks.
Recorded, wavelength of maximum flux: 5949.87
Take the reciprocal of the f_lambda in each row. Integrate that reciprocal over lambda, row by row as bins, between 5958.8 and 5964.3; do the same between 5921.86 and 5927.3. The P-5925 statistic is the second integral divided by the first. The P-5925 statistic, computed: 1.11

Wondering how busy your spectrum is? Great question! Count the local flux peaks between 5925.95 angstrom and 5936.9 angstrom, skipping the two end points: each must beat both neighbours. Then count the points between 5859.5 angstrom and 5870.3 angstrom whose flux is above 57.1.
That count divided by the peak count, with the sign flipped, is -3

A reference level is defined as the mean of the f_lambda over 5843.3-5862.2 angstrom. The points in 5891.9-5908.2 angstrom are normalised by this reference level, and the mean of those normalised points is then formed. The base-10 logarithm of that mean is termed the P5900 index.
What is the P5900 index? -0.039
